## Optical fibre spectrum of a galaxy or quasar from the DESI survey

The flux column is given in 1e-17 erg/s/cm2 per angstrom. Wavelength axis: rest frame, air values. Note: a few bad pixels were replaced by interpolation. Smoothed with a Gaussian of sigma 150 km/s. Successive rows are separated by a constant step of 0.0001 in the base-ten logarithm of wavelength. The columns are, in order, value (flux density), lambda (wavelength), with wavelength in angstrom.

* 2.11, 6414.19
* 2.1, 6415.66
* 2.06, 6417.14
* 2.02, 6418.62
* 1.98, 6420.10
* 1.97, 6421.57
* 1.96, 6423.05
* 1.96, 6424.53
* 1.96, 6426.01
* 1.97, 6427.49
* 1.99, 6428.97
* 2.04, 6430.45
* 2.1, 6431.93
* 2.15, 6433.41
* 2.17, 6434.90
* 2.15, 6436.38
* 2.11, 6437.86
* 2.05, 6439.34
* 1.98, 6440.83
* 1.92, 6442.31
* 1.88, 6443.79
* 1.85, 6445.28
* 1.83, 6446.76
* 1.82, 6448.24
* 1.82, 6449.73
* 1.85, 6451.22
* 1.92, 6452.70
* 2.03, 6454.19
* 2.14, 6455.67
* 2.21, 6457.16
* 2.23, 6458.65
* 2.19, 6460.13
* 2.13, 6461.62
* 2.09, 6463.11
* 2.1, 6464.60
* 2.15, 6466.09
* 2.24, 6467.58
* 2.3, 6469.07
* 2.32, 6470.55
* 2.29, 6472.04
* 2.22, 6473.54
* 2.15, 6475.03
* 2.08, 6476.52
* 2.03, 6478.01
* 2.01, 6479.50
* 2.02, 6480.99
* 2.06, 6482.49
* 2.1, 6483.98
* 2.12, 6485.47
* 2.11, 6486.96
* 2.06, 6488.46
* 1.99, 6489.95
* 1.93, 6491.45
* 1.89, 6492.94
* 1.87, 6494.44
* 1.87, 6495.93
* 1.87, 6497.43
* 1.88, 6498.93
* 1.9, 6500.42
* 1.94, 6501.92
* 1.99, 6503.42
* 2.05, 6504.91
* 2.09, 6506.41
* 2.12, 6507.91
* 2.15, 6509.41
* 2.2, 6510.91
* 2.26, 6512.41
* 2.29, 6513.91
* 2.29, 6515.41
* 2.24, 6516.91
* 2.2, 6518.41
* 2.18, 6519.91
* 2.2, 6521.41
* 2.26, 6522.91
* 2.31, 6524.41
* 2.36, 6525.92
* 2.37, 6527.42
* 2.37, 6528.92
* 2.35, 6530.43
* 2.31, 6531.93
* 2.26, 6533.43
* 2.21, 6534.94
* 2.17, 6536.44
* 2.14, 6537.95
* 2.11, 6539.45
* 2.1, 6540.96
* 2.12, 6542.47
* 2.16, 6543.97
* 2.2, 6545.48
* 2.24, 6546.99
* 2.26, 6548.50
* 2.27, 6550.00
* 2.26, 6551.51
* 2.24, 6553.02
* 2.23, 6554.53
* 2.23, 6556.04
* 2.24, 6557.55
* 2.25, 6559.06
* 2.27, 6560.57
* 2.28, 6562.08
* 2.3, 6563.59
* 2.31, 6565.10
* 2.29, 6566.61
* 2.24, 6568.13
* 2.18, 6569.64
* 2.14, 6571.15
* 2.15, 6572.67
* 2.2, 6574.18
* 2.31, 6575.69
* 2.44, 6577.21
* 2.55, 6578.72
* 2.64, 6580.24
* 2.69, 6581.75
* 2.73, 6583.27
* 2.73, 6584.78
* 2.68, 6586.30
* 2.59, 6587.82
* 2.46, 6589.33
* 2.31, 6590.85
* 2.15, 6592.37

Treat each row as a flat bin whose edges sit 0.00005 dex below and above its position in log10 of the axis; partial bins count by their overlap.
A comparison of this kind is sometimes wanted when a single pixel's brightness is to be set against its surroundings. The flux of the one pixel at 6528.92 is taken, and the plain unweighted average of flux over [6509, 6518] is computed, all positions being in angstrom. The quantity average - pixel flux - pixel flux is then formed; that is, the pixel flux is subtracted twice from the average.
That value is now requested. -2.50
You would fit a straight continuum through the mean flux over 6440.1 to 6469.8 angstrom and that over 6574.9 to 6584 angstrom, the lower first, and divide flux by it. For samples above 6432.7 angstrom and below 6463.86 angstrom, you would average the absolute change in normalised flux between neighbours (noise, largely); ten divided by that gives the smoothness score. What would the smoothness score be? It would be 420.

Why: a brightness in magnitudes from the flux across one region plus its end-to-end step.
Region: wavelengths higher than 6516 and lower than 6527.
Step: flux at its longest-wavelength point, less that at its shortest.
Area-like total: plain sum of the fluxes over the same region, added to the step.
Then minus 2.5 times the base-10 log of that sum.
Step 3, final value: -3.00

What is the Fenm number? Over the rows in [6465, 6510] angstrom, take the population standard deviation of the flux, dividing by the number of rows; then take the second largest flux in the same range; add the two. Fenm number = 2.4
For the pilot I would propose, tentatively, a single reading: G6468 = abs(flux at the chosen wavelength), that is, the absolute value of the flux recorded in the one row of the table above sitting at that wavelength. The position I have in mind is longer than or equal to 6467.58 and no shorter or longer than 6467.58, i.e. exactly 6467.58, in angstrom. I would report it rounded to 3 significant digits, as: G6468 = 2.24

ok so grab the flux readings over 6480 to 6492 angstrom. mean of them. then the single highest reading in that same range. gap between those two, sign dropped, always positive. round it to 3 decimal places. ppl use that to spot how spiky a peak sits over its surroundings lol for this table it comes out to 0.071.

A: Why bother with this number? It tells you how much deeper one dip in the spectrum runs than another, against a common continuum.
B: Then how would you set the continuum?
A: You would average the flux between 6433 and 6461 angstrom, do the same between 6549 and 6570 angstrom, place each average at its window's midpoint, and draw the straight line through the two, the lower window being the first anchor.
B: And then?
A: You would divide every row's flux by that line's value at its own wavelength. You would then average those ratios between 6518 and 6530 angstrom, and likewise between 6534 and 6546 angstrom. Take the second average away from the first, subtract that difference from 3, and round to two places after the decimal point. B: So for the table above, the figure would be 2.92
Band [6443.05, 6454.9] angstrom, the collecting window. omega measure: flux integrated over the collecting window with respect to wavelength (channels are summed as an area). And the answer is 22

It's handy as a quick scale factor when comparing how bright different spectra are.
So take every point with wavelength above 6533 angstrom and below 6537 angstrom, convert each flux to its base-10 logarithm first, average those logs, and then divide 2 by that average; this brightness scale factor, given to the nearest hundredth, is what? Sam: 5.80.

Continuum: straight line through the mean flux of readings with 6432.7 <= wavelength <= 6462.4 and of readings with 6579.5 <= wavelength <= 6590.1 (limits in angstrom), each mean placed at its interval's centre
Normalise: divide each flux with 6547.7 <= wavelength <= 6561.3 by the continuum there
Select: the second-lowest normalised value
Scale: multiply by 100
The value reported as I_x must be 89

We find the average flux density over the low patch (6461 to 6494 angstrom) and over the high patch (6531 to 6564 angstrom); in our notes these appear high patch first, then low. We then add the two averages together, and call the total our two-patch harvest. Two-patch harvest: 4.33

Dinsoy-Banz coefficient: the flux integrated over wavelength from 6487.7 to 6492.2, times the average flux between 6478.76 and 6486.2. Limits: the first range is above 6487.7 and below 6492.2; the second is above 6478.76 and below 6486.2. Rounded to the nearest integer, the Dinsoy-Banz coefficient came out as 18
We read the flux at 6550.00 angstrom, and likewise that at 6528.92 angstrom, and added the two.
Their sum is 4.64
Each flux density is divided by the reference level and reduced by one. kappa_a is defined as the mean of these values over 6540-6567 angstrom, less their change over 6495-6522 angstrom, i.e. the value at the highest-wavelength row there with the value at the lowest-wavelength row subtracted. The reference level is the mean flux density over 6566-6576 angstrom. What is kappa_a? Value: -0.14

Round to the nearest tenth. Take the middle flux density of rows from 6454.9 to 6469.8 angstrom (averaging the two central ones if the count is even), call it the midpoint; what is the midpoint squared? 4.7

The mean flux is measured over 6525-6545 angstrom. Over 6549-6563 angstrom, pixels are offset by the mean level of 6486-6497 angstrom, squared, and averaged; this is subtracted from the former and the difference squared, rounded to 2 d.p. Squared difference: 4.61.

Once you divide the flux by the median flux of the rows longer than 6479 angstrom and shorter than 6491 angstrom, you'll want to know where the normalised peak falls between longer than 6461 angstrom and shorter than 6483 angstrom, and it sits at 6470.55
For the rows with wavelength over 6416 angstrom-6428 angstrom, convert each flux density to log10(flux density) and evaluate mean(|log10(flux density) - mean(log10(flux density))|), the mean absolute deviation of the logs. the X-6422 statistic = 0.0060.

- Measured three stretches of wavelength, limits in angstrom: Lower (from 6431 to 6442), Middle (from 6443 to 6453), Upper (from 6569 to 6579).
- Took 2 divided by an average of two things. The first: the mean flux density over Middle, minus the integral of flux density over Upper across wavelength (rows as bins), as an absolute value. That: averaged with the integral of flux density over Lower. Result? 0.091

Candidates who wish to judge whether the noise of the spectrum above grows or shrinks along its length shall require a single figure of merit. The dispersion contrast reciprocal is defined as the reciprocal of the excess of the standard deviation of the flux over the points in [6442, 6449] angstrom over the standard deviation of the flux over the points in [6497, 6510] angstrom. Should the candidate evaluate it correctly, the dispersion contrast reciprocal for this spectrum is -15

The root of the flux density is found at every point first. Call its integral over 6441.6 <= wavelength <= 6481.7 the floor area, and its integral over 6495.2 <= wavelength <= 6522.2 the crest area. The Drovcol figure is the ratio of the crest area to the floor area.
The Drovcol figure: 0.68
